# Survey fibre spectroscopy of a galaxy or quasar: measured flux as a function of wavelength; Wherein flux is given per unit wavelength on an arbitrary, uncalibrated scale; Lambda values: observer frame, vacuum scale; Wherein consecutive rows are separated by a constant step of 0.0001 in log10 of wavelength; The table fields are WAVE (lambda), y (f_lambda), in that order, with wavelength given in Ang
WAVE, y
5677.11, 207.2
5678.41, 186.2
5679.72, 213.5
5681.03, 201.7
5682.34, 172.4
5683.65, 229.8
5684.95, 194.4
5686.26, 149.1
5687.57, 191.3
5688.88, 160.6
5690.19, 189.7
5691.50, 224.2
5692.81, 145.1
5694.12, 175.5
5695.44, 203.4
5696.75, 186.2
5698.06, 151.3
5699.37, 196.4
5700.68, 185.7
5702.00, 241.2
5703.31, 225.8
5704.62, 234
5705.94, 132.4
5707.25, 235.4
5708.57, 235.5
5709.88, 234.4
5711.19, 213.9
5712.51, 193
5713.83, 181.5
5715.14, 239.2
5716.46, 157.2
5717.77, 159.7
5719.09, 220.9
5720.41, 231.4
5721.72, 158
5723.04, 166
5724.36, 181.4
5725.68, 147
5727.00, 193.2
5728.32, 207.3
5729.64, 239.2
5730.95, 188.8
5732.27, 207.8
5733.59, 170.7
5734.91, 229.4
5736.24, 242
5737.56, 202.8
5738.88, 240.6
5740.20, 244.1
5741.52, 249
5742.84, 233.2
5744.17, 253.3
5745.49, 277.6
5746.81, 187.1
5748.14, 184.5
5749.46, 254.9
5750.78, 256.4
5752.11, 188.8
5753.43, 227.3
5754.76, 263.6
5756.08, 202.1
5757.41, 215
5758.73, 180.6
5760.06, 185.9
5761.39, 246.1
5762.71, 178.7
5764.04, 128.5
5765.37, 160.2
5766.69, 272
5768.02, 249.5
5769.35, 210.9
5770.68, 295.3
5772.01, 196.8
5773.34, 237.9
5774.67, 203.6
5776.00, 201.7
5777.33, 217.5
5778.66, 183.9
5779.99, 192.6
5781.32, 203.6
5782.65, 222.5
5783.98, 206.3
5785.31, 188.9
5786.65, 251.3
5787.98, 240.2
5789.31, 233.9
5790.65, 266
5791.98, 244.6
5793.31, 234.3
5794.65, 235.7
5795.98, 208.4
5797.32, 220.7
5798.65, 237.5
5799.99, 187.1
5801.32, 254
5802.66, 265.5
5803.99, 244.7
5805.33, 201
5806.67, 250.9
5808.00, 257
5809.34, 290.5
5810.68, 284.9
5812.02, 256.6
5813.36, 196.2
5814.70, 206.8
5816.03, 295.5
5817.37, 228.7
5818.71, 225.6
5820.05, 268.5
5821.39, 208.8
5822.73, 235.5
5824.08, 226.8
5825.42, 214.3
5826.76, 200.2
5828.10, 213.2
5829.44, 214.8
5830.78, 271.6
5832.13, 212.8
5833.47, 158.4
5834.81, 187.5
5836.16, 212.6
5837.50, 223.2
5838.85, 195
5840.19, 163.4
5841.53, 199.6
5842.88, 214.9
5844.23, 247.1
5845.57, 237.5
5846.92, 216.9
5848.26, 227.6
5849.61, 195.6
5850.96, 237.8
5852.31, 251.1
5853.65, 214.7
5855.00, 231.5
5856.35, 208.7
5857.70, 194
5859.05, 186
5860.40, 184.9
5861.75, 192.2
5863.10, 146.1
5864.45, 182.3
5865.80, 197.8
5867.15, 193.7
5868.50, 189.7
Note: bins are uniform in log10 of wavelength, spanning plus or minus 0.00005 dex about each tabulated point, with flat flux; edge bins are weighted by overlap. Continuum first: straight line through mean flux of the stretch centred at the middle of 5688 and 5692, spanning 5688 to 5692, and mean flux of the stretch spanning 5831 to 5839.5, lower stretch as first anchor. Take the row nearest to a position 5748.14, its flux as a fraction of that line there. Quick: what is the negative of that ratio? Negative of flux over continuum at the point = -0.95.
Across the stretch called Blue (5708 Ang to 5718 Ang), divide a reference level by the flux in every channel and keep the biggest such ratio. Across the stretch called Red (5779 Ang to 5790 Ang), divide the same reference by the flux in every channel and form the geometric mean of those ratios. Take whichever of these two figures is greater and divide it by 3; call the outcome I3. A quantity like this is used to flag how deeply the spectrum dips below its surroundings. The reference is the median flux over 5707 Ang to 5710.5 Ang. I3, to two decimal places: 0.50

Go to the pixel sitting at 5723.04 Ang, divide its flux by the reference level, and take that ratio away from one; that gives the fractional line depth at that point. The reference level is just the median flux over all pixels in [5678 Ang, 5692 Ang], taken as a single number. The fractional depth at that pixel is 0.1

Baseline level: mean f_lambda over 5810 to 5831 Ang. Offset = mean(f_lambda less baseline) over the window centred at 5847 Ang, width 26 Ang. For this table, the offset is -21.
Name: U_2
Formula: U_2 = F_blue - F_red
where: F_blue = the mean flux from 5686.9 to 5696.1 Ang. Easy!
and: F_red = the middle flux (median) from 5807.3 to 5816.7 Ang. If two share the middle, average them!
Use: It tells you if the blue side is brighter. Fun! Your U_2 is -73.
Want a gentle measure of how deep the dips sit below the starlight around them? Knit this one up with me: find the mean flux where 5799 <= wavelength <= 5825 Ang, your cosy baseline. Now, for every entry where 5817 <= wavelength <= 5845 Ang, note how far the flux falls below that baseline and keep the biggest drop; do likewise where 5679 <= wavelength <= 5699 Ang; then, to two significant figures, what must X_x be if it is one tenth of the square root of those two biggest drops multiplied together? 8.9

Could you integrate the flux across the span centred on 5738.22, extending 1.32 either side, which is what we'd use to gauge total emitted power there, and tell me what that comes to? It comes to 586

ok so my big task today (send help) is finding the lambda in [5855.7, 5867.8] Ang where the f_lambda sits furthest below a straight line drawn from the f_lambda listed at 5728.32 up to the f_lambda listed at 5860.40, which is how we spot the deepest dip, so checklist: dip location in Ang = 5863.10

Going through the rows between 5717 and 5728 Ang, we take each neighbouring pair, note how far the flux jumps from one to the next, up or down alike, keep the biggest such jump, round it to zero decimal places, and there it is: 73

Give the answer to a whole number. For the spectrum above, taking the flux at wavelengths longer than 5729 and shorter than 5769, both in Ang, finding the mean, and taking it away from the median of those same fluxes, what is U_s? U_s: 10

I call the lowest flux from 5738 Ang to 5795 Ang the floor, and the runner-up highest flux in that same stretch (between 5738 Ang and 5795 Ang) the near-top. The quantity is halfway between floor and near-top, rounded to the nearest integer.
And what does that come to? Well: 203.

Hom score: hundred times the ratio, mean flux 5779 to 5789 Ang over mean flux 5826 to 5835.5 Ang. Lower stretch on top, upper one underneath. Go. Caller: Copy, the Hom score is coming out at 103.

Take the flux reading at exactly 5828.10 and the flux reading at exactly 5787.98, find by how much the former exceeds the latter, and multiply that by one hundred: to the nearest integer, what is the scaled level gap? -2700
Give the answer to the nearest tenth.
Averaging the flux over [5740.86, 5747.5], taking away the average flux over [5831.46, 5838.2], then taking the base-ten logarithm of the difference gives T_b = 1.6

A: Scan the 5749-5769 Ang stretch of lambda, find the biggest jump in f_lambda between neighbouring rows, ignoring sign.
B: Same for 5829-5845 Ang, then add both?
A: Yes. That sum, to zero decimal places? 171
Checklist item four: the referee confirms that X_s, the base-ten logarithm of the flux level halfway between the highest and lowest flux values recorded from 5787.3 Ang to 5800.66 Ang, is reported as 2.36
